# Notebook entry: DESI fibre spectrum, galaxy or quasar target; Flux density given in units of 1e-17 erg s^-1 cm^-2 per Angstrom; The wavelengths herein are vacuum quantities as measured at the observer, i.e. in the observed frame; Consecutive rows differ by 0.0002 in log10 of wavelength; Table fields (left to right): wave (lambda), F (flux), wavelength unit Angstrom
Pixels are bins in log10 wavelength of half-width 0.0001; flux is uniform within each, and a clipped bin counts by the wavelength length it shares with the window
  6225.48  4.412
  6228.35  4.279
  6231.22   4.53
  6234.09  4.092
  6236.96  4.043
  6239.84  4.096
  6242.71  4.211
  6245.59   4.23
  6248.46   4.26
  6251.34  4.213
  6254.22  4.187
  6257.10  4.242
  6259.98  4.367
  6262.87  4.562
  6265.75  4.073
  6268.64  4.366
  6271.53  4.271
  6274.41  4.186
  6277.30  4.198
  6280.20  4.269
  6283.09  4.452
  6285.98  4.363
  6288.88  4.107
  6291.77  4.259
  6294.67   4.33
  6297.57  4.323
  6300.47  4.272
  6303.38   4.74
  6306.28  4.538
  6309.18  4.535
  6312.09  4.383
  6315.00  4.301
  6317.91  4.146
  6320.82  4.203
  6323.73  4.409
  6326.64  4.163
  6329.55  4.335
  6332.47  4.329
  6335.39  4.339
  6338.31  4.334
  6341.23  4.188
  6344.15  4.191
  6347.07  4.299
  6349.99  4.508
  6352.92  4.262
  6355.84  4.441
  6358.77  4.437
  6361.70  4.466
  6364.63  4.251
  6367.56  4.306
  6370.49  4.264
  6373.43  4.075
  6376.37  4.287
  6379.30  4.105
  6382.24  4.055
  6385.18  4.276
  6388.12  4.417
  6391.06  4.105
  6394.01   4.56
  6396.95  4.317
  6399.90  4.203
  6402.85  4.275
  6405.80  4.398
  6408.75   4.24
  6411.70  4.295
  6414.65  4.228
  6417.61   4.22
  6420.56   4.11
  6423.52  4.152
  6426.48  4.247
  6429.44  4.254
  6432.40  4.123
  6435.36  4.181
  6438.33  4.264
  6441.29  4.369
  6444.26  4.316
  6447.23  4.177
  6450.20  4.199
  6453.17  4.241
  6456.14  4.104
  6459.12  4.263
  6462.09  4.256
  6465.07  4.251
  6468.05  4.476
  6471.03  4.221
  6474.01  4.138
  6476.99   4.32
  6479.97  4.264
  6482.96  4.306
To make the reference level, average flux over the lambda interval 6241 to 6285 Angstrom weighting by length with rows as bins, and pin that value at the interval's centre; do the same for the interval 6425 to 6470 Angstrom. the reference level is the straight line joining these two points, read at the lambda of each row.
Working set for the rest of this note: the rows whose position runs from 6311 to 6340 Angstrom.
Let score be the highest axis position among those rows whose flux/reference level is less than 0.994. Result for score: 6326.64 Angstrom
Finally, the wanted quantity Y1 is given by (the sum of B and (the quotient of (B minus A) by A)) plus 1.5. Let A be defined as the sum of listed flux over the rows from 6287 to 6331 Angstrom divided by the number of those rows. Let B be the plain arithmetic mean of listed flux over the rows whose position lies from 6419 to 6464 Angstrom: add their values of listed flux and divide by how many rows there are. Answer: 5.69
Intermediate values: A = 4.34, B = 4.22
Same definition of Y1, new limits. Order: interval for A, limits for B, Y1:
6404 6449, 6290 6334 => 5.88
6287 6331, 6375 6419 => 5.75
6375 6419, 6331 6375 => 5.82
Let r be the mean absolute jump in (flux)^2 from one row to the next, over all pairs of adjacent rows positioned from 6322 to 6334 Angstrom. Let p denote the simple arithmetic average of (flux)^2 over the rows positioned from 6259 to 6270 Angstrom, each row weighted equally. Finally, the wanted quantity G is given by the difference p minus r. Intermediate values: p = 18.9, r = 1.21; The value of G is 17.7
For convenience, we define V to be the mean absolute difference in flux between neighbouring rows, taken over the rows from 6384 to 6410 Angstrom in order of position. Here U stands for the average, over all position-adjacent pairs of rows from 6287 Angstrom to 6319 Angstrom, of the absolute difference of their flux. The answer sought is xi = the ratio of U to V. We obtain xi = 0.7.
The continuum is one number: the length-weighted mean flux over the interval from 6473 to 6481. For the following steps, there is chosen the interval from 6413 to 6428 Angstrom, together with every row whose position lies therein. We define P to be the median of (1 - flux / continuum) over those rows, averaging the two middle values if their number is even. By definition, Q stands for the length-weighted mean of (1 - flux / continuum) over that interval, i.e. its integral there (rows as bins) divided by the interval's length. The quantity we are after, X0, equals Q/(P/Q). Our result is 0.026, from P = 0.01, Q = 0.013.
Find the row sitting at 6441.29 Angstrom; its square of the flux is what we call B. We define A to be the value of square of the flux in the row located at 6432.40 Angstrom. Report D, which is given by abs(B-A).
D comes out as 2.1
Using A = 17.0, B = 19.1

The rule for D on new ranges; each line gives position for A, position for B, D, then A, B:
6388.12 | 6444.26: 0.9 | 19.5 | 18.6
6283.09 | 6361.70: 0.1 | 19.8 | 19.9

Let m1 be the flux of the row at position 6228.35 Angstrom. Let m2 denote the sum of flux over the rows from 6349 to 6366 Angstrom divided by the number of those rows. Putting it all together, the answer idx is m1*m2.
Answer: 18.8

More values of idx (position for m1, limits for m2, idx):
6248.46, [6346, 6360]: 18.7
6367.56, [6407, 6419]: 18.3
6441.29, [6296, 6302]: 18.8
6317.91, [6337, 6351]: 17.8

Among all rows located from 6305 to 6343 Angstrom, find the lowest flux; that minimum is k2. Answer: 4.146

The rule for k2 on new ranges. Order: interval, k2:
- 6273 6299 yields 4.107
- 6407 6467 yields 4.104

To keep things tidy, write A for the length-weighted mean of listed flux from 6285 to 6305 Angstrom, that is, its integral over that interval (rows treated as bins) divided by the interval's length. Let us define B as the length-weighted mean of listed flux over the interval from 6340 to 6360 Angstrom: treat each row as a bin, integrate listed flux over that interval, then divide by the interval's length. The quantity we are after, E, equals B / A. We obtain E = 1.00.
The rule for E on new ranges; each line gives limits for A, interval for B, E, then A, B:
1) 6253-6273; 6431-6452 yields 0.99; 4.30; 4.23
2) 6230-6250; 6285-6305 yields 1.03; 4.21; 4.34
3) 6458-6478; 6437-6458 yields 0.99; 4.27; 4.24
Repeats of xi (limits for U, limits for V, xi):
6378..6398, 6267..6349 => 2.1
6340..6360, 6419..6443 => 1.7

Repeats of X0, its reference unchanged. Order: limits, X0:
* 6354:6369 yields -0.021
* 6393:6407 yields -0.031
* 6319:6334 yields -0.004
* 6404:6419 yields 0.022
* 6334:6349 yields -0.004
